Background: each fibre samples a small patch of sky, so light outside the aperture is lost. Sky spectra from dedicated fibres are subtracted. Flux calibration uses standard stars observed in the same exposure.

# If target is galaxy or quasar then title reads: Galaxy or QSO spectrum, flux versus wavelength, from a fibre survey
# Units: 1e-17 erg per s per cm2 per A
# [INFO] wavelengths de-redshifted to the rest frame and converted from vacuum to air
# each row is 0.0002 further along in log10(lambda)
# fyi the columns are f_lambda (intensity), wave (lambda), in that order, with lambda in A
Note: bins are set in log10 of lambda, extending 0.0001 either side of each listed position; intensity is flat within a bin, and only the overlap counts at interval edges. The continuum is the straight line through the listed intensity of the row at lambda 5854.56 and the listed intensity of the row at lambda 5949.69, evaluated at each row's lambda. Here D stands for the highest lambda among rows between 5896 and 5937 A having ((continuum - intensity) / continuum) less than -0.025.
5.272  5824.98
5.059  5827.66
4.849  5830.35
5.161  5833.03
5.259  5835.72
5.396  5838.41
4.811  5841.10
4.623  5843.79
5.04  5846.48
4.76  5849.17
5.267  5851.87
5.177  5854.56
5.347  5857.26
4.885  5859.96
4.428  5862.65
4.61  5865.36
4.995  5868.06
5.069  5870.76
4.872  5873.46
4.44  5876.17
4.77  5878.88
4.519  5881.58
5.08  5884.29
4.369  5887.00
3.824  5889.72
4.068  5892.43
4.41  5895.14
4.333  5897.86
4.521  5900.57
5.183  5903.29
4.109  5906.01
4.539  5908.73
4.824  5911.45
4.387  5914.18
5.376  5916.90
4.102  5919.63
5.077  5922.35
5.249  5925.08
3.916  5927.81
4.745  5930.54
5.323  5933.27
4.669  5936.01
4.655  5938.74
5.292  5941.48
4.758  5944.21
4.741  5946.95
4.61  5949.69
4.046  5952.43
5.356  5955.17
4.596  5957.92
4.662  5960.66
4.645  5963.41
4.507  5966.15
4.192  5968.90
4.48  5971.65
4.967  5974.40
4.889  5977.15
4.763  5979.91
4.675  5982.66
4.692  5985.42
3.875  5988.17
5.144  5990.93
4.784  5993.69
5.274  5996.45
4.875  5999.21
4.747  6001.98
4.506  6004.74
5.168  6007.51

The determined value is 5933.27 A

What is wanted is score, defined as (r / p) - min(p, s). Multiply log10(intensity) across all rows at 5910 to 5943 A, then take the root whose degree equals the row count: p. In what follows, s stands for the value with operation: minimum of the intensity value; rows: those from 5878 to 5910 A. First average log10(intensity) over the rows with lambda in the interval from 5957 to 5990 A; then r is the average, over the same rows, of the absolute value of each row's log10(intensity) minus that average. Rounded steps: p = 0.678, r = 0.0206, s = 3.824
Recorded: -0.647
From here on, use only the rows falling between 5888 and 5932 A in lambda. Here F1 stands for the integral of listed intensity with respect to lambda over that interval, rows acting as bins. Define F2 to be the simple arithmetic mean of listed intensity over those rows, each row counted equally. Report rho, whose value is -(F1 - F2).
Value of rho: -195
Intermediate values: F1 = 200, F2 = 4.54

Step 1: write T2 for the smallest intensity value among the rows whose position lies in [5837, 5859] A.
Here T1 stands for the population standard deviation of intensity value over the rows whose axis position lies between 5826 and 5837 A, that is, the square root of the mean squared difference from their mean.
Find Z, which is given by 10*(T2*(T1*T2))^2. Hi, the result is 105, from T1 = 0.15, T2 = 4.623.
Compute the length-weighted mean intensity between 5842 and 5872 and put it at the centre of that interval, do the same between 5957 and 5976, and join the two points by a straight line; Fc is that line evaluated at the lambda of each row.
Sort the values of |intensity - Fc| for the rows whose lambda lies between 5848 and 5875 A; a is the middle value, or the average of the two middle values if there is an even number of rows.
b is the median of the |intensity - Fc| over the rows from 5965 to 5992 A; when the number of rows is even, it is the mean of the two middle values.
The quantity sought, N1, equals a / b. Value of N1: 0.8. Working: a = 0.22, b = 0.28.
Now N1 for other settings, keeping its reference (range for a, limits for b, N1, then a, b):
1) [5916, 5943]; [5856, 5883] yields 2.4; 0.58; 0.24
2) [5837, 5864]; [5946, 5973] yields 3.5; 0.28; 0.08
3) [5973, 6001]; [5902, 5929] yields 0.8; 0.37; 0.47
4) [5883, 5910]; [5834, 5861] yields 1.7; 0.43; 0.26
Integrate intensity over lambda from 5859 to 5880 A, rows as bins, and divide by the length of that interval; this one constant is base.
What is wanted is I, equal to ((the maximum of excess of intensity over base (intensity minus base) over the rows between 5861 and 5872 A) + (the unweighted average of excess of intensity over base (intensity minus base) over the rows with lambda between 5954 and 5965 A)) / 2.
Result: 0.19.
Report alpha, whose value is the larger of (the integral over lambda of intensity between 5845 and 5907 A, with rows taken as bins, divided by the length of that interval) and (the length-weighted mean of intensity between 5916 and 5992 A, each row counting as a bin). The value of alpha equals 4.71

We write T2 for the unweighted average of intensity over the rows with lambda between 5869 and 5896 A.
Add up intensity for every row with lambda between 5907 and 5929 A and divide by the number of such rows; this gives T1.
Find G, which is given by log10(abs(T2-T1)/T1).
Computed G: -1.52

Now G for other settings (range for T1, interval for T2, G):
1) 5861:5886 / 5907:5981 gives -2.12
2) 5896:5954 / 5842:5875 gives -1.30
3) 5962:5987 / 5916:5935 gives -1.41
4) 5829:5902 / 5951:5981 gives -1.57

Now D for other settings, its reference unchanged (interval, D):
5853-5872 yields 5857.26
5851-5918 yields 5916.90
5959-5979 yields 5977.15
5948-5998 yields 5996.45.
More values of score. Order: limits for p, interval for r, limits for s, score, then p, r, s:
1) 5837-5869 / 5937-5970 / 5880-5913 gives -0.661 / 0.693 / 0.0222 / 3.824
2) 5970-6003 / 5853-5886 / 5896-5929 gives -0.643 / 0.676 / 0.0223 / 3.916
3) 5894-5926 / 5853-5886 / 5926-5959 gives -0.633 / 0.667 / 0.0223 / 3.916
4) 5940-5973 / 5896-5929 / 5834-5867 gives -0.607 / 0.666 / 0.0392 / 4.428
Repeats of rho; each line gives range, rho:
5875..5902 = -115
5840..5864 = -113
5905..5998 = -433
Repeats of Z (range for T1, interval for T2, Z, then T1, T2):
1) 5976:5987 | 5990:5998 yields 37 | 0.08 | 4.784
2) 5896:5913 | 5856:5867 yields 456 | 0.34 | 4.428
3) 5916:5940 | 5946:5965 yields 653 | 0.49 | 4.046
